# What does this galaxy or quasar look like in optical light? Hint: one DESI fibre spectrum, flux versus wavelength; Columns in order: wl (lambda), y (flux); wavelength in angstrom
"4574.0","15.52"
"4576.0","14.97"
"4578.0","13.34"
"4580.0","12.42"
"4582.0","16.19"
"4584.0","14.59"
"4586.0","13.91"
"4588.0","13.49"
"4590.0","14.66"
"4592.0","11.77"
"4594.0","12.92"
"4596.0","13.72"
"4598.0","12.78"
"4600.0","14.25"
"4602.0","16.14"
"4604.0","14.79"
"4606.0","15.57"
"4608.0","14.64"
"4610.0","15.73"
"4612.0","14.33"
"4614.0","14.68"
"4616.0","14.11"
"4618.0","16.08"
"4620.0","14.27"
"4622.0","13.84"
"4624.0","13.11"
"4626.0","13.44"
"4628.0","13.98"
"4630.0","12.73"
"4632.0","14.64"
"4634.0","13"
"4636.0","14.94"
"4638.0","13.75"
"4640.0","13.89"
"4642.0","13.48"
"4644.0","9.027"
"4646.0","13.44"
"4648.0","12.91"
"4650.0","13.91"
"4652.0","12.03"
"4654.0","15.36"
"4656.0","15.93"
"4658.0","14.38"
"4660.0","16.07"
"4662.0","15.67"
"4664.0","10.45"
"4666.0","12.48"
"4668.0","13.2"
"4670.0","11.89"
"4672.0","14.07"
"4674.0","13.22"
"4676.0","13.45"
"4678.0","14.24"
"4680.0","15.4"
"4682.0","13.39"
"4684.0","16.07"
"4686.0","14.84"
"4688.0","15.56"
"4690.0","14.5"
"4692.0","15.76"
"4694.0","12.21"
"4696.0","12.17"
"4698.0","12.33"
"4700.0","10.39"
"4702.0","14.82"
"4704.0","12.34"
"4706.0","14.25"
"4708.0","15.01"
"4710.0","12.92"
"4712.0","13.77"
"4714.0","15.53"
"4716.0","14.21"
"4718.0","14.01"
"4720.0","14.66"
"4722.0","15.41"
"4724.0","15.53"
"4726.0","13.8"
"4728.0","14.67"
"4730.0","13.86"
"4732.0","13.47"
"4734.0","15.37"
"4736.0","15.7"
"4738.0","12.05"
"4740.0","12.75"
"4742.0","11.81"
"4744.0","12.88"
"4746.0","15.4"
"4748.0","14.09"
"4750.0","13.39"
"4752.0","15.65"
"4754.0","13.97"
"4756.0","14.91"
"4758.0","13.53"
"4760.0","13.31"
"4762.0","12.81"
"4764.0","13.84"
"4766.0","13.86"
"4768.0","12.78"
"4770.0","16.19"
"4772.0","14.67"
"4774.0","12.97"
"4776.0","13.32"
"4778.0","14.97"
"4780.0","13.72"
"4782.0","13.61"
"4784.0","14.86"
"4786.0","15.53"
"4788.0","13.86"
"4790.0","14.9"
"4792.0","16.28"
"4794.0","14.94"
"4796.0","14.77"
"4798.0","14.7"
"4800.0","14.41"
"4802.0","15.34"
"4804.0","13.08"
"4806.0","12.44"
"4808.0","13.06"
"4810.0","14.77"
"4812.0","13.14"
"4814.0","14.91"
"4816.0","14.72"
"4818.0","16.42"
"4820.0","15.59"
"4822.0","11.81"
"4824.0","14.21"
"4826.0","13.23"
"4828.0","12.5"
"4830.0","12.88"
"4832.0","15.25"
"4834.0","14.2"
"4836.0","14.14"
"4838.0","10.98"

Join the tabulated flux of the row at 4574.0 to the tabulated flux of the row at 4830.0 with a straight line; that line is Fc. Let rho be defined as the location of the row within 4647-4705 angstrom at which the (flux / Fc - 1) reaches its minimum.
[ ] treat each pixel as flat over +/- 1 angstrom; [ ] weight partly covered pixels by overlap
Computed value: 4664.0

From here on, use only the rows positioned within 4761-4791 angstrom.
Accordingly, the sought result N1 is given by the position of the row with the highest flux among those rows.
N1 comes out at 4770.0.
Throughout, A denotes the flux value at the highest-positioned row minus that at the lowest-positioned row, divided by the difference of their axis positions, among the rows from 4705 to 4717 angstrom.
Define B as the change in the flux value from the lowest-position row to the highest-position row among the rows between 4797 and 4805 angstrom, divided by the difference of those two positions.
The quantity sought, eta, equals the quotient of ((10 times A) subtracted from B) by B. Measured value 1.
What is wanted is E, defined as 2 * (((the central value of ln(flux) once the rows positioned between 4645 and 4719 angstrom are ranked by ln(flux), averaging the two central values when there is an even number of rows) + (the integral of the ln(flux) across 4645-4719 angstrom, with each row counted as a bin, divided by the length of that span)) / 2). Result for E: 5.26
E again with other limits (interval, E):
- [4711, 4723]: 5.35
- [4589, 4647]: 5.27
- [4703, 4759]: 5.29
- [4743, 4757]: 5.31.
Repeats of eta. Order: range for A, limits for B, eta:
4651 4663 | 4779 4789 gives -207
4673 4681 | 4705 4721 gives -123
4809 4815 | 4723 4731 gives 2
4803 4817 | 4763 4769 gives 6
